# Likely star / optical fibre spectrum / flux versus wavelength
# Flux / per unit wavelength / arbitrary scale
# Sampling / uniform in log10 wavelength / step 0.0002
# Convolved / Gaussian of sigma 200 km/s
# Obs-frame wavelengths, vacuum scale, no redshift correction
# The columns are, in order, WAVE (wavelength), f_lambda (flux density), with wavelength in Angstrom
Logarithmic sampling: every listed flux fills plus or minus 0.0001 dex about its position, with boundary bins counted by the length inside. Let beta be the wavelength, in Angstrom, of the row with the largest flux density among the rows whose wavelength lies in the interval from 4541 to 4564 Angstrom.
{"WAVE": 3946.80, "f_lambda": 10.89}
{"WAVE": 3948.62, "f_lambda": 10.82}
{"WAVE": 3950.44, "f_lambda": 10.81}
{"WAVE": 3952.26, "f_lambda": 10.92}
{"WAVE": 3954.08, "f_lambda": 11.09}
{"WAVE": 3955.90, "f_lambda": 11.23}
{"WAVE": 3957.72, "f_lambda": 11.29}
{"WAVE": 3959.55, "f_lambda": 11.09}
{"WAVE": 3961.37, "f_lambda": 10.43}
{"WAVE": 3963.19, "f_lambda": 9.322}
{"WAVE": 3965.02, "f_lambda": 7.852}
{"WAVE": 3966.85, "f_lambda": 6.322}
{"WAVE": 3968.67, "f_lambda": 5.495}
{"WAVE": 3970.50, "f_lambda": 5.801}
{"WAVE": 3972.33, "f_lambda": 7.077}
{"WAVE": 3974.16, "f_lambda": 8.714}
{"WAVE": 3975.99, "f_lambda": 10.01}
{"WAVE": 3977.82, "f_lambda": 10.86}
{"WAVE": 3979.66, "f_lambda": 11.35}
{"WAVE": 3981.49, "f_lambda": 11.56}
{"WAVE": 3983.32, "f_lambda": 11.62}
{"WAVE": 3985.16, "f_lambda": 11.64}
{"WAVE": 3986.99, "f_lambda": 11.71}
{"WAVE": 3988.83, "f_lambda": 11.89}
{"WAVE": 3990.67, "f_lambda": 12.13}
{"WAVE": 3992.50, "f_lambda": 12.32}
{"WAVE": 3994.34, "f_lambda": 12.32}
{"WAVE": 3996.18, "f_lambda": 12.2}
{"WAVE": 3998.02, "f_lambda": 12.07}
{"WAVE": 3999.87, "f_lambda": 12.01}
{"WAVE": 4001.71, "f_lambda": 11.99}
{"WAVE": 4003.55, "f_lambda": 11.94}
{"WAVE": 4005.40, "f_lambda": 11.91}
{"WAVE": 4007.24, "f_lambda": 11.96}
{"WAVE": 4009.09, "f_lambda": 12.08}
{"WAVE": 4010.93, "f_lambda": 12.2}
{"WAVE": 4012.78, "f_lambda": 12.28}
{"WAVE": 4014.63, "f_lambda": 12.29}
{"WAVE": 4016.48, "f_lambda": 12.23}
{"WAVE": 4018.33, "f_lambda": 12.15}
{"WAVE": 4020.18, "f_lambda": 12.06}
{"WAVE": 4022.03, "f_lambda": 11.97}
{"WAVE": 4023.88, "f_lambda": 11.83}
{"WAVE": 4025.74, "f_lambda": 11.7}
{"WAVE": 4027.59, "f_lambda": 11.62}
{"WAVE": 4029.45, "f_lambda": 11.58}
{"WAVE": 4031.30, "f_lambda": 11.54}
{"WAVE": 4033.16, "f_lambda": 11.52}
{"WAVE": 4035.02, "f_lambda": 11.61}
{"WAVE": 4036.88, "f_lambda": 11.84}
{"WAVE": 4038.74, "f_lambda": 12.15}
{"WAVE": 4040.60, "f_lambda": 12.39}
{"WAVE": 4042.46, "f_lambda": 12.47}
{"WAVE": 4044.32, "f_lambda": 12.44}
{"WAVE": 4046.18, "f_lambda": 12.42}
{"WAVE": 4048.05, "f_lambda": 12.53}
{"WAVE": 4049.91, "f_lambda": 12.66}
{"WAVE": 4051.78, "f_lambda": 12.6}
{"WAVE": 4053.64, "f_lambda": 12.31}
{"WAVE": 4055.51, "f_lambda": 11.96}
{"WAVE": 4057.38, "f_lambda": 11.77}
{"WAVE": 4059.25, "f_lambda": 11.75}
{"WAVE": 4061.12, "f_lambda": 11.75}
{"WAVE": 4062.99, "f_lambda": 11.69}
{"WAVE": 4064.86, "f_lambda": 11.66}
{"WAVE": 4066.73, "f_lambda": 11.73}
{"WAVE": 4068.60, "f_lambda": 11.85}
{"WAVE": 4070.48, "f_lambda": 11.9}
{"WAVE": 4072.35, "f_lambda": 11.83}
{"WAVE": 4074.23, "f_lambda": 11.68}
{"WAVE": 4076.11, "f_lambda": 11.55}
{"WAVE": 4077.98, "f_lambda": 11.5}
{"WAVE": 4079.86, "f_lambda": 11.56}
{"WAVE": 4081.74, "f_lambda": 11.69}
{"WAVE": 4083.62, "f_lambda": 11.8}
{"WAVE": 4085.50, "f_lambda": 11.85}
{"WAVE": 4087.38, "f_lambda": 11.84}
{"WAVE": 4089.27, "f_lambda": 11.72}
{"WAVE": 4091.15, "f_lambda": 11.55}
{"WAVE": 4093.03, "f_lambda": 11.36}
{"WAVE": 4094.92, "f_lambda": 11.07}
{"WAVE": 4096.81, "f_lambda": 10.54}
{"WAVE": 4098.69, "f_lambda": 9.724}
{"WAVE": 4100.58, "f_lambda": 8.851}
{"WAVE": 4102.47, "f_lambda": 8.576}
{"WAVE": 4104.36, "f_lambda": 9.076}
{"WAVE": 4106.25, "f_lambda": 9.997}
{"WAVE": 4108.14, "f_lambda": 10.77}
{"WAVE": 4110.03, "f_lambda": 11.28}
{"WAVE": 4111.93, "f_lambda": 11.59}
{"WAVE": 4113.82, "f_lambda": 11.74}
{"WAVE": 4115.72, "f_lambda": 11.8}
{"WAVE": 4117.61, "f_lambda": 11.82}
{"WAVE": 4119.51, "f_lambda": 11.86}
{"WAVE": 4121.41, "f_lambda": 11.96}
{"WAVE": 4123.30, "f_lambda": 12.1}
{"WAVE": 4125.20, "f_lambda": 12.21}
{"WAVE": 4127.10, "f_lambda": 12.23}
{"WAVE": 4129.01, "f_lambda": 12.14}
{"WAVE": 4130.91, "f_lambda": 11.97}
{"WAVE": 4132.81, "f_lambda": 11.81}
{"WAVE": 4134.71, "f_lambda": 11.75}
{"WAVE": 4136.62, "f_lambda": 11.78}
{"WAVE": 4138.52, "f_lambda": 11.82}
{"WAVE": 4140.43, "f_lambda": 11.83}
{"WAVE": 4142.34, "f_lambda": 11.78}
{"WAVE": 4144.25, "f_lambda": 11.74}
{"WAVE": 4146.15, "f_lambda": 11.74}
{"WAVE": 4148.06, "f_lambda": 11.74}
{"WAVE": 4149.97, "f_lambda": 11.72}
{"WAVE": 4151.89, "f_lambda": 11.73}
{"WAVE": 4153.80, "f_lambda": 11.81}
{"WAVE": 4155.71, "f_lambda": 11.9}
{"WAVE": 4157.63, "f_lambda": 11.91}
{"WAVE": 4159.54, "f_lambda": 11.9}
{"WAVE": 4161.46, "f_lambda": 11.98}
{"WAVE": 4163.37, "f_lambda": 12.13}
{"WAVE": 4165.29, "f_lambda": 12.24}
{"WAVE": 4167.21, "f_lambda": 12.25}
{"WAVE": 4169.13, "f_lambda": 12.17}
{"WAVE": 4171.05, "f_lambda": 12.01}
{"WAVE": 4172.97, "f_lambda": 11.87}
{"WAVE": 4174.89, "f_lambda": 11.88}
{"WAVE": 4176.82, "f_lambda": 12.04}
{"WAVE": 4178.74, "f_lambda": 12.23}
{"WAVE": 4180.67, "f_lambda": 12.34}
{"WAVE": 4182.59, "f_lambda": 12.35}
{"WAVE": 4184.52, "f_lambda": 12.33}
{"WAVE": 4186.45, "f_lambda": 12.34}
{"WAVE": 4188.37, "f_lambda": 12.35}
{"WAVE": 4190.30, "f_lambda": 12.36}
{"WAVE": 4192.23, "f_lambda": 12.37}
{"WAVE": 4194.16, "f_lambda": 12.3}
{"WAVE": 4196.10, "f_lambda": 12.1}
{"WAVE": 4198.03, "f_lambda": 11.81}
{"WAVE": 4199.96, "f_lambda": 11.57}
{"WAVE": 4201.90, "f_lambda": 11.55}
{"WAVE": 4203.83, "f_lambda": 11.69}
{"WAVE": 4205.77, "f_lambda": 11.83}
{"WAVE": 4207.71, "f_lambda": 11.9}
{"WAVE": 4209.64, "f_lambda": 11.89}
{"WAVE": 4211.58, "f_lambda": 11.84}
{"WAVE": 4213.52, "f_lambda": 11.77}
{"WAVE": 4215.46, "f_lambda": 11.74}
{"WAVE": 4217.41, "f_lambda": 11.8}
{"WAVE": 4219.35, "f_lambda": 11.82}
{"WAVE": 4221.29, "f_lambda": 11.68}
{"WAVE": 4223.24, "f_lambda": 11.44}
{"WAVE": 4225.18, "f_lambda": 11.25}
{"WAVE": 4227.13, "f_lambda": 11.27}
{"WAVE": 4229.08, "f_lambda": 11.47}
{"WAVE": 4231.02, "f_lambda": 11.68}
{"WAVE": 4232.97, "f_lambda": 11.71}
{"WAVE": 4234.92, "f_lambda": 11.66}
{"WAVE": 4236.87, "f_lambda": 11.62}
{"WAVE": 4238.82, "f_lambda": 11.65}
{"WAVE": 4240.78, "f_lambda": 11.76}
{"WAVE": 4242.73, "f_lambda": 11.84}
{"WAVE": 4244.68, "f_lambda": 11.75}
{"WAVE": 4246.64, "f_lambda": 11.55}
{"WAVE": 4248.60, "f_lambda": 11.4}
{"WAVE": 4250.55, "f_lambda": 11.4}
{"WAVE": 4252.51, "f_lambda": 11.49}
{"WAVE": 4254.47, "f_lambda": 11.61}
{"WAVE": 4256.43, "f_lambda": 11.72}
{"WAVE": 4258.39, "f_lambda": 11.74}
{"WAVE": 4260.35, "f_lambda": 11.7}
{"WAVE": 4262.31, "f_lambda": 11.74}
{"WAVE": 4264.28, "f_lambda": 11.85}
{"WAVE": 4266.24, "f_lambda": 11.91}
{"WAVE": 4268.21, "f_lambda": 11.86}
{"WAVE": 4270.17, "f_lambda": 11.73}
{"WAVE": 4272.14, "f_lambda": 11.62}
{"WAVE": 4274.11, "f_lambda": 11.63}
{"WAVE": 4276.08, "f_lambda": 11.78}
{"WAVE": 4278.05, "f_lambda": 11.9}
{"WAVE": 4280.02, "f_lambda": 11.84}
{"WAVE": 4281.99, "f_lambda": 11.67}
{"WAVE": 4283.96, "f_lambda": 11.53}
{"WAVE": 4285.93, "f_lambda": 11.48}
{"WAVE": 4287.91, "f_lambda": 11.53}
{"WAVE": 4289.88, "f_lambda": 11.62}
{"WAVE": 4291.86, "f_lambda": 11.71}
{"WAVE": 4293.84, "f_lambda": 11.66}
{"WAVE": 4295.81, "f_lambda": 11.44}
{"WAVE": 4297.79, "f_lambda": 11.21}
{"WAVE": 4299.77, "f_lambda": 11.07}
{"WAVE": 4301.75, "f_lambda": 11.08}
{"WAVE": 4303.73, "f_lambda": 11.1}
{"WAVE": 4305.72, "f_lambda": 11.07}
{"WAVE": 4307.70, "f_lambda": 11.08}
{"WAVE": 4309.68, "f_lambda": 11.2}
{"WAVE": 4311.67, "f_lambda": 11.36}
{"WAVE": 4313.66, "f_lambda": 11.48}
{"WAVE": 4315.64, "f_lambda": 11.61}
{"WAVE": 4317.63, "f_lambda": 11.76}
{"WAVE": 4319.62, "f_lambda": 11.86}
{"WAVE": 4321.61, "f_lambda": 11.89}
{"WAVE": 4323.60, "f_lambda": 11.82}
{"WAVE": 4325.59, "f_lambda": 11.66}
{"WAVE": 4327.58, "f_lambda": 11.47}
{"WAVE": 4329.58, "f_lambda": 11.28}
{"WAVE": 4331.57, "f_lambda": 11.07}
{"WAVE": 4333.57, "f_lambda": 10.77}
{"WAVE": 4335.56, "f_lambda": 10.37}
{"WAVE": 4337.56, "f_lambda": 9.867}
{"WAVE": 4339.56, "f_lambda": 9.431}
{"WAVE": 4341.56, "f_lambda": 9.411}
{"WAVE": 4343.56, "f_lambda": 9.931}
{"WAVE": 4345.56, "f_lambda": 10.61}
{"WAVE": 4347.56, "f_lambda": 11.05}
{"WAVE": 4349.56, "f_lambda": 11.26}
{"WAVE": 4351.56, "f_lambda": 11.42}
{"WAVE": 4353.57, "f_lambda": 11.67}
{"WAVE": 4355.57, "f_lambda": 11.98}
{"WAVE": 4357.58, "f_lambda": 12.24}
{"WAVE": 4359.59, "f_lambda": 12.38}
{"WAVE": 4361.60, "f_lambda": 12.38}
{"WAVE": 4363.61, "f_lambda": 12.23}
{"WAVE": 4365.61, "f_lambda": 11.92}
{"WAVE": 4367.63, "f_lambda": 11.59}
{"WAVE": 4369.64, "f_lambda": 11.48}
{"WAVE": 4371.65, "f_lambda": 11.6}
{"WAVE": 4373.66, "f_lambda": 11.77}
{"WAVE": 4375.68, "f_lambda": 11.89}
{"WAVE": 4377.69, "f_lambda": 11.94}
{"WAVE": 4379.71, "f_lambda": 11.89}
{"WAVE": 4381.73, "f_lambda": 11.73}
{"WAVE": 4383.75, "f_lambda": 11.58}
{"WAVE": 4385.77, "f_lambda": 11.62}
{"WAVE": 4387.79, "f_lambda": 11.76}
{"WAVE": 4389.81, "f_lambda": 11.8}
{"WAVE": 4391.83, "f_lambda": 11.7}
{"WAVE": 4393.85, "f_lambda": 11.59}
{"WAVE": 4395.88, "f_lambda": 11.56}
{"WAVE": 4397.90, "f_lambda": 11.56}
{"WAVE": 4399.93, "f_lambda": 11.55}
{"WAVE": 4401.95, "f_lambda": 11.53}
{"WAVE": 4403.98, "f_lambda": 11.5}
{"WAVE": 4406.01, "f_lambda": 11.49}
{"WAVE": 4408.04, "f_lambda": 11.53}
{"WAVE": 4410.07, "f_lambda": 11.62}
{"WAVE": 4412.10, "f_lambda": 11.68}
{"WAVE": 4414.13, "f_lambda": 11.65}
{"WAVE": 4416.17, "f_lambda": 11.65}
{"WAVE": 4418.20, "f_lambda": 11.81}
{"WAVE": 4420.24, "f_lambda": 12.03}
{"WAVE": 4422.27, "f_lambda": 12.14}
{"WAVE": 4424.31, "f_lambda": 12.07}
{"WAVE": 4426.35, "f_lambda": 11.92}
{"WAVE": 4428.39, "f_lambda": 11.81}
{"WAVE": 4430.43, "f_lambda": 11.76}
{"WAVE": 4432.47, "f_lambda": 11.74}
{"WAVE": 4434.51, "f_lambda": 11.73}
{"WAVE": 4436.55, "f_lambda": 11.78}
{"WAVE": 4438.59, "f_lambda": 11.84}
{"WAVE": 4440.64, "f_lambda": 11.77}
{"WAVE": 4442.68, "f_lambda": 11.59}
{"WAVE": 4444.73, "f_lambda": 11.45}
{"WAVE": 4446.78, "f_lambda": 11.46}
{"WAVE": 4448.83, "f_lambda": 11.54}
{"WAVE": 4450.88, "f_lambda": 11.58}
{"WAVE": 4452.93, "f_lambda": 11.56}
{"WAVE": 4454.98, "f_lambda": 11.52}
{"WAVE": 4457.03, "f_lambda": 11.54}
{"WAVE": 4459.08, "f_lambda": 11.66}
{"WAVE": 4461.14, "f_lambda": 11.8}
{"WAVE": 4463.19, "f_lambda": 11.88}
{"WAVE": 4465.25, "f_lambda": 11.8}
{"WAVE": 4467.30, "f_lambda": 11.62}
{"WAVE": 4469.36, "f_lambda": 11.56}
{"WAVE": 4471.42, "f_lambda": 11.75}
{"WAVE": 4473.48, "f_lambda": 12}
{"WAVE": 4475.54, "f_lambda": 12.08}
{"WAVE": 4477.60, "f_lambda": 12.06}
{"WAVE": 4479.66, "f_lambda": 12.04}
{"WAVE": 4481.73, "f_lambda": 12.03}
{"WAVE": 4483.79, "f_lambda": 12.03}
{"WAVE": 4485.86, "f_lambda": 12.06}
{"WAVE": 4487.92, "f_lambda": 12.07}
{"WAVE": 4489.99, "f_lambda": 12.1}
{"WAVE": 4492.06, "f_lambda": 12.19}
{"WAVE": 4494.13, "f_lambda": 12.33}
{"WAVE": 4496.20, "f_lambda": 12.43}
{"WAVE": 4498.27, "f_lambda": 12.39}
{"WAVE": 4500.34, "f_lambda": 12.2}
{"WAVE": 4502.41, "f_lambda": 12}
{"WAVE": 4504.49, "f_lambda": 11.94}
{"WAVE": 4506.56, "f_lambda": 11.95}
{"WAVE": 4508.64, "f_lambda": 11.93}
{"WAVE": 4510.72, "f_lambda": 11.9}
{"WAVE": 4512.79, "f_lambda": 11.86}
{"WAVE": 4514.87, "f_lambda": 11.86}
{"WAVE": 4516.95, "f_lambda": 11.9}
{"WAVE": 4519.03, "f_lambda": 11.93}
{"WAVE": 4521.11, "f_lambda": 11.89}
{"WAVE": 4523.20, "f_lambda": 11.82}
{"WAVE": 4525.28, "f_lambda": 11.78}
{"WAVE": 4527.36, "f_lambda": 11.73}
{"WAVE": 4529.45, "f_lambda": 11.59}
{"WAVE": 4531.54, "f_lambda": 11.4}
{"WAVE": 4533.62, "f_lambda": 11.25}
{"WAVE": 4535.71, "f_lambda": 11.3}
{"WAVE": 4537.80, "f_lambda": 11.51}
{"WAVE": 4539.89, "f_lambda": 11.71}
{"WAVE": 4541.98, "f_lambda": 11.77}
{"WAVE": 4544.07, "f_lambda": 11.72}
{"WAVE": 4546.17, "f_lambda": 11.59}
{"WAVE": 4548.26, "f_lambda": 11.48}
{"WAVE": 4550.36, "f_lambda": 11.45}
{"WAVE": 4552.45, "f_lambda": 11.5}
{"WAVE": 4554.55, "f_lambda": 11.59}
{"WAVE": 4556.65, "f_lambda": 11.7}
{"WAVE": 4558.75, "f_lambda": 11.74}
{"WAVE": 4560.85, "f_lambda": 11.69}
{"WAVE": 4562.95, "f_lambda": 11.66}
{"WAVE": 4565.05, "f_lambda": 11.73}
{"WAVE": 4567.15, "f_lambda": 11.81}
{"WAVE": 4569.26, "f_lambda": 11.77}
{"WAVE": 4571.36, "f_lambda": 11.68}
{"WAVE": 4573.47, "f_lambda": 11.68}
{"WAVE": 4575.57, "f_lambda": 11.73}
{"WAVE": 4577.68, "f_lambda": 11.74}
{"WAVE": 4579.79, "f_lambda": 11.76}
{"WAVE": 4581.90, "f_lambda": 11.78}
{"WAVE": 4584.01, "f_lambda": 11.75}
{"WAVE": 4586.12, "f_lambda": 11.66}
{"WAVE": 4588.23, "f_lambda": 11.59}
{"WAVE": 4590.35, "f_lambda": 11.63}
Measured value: 4541.98 Angstrom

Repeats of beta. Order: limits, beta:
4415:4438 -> 4422.27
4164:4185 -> 4182.59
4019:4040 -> 4038.74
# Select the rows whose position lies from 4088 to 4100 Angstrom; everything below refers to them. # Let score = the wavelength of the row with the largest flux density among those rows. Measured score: 4089.27 Angstrom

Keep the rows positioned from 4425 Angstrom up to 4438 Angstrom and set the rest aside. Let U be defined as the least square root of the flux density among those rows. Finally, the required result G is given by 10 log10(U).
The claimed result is 5.35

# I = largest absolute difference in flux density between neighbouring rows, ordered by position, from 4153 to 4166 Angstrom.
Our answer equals 0.15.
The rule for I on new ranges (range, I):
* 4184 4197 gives 0.20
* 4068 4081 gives 0.15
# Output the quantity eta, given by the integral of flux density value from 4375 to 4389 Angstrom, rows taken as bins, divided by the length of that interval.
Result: 11.8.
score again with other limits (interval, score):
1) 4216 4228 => 4219.35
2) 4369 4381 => 4377.69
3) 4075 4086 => 4085.50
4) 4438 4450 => 4438.59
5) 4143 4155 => 4153.80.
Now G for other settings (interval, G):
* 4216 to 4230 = 5.26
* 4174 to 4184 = 5.37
